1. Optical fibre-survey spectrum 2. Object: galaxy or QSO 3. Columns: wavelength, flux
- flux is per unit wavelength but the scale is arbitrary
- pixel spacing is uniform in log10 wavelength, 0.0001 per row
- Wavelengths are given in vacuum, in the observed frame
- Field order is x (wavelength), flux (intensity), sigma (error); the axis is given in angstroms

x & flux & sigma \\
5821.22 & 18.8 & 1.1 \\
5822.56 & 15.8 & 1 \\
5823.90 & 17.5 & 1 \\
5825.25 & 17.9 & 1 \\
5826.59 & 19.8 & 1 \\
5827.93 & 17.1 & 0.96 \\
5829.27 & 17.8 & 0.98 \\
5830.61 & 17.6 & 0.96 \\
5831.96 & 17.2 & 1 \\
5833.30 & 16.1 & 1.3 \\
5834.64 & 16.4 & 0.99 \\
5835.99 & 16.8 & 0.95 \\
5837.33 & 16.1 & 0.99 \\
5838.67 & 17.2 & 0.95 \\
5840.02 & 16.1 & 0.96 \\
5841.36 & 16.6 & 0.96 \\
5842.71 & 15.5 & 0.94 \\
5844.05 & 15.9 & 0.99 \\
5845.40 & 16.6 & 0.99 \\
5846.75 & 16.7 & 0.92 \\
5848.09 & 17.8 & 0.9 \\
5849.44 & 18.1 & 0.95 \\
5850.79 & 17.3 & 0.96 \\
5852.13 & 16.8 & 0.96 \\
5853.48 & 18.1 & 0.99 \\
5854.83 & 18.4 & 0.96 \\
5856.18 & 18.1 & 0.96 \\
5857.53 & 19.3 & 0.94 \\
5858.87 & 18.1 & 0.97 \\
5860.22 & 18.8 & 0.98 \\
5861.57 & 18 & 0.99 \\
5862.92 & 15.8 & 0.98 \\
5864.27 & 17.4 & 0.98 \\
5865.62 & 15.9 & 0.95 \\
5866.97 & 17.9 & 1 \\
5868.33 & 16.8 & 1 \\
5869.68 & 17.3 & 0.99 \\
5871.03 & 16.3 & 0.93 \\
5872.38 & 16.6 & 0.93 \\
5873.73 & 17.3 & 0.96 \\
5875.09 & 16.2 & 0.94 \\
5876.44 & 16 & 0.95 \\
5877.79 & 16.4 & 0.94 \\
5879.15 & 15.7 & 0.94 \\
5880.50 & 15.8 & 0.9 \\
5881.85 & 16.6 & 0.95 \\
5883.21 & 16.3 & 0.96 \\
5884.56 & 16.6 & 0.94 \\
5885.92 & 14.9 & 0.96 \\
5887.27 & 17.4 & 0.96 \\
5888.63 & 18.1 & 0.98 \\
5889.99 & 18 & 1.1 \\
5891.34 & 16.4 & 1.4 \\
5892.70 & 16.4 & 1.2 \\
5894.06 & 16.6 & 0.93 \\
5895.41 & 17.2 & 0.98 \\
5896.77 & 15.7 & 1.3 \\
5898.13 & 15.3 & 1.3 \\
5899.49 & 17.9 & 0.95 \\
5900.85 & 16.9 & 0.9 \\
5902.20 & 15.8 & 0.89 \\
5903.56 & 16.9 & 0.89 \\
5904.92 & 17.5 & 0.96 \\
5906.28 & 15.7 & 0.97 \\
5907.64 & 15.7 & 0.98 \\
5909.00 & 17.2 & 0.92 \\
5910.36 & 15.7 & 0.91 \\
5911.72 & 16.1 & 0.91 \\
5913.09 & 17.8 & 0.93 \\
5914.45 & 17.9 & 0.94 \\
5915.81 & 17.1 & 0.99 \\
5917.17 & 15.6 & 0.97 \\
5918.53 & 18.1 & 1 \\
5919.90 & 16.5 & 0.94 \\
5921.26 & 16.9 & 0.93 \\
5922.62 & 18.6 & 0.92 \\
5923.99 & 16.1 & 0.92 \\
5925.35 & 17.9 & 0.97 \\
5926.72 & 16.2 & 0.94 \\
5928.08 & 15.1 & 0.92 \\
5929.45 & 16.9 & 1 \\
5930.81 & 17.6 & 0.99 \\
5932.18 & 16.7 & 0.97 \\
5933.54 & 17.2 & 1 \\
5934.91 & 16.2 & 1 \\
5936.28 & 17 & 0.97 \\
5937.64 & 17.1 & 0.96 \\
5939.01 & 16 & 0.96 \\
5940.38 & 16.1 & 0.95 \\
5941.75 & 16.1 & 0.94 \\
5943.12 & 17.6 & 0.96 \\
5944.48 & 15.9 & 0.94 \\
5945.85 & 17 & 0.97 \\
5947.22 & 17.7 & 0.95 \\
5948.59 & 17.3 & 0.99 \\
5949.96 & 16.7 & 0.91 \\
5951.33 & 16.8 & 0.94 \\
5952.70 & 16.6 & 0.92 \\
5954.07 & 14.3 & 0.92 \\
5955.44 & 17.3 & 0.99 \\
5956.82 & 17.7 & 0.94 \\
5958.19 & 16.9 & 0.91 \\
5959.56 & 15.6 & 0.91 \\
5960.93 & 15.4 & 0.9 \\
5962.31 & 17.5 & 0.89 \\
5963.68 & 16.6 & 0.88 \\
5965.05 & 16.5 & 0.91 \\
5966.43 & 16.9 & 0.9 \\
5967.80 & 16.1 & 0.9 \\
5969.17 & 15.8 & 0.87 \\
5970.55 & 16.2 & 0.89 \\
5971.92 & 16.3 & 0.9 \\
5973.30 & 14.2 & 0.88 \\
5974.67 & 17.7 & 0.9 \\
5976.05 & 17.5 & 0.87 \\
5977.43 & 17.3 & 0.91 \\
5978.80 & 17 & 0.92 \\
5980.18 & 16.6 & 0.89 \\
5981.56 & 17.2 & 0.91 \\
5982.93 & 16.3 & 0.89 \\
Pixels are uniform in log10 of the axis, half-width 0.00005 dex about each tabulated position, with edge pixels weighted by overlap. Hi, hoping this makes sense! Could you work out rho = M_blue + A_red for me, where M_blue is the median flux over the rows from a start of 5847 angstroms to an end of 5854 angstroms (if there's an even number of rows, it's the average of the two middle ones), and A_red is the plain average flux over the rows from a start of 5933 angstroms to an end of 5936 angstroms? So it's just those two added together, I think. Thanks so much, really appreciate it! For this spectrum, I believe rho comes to 34.5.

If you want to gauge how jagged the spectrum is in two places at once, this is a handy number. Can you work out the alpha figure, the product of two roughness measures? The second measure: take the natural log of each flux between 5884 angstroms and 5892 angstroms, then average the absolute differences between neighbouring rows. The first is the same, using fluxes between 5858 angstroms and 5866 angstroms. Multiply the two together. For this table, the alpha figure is 0.0064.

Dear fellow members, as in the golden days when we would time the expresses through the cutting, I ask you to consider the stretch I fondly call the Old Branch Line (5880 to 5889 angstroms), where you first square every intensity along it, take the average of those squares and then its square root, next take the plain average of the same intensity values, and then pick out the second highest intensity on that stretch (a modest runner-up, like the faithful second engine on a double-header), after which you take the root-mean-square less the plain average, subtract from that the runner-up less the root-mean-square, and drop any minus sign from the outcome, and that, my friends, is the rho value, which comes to 0.8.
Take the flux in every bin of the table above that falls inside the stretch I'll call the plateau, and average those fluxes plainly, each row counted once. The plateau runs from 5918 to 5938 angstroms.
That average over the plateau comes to 16.9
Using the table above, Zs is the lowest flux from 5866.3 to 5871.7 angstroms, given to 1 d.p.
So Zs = 16.3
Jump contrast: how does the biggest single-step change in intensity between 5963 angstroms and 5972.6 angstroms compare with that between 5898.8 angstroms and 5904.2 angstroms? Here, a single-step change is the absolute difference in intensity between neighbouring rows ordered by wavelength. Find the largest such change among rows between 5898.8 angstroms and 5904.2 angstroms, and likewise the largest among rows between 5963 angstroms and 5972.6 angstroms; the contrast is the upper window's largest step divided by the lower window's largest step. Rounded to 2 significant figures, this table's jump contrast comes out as 0.73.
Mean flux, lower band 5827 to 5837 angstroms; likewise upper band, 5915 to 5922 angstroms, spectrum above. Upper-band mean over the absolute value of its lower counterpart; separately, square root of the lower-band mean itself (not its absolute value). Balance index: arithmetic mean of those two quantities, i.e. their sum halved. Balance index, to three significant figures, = 2.56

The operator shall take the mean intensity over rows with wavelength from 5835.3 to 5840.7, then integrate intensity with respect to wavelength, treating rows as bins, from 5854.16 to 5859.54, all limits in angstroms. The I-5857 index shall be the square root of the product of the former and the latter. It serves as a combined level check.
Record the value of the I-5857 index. 40.6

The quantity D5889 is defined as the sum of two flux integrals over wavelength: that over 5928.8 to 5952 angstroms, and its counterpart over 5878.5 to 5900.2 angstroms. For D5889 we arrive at 750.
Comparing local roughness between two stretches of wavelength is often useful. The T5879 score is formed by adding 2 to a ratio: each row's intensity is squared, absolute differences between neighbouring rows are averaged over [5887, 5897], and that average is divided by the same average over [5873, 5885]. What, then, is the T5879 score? 3.4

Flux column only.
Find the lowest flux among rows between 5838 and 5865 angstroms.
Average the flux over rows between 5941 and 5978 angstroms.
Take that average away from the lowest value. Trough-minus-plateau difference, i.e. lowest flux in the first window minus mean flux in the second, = -1.07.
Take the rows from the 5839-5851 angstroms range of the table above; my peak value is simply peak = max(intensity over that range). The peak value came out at 18.1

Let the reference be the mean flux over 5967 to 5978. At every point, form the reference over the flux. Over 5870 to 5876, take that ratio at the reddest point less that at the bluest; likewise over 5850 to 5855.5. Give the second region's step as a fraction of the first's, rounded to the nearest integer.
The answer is -9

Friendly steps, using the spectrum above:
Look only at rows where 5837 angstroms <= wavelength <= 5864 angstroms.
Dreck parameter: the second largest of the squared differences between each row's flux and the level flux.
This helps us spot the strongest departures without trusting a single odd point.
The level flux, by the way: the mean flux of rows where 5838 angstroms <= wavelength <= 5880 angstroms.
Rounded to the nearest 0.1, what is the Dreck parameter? 3.0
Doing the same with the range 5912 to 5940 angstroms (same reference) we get 2.4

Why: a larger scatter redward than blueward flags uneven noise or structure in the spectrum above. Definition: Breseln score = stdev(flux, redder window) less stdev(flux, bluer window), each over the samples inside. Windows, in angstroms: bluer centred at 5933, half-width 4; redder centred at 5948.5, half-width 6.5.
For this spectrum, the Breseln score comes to 0.6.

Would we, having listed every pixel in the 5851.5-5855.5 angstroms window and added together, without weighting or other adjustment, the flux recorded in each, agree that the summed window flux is 53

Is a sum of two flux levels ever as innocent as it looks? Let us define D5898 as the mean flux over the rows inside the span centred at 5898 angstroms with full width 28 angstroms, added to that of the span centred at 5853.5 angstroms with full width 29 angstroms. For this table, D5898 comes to 33.9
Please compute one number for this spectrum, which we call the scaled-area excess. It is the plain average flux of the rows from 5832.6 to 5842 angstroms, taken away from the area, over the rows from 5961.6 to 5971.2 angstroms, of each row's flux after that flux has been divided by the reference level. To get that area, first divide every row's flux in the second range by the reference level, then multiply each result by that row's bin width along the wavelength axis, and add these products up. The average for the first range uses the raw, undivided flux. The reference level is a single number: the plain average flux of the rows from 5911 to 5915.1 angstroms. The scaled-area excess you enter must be -7.3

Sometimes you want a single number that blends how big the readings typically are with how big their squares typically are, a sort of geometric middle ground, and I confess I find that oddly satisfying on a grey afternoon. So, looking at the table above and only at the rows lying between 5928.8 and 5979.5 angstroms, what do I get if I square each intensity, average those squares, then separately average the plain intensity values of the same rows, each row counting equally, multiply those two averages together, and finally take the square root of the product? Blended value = 68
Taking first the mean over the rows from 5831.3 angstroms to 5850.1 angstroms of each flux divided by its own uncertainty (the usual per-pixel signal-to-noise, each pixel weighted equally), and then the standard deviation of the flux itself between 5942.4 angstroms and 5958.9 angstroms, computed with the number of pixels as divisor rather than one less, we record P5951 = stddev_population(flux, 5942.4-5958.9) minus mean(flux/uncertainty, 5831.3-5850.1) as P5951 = -16.1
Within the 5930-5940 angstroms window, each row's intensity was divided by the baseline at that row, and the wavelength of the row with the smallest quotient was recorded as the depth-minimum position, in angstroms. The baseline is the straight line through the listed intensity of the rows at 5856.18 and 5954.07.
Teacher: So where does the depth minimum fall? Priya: 5939.01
